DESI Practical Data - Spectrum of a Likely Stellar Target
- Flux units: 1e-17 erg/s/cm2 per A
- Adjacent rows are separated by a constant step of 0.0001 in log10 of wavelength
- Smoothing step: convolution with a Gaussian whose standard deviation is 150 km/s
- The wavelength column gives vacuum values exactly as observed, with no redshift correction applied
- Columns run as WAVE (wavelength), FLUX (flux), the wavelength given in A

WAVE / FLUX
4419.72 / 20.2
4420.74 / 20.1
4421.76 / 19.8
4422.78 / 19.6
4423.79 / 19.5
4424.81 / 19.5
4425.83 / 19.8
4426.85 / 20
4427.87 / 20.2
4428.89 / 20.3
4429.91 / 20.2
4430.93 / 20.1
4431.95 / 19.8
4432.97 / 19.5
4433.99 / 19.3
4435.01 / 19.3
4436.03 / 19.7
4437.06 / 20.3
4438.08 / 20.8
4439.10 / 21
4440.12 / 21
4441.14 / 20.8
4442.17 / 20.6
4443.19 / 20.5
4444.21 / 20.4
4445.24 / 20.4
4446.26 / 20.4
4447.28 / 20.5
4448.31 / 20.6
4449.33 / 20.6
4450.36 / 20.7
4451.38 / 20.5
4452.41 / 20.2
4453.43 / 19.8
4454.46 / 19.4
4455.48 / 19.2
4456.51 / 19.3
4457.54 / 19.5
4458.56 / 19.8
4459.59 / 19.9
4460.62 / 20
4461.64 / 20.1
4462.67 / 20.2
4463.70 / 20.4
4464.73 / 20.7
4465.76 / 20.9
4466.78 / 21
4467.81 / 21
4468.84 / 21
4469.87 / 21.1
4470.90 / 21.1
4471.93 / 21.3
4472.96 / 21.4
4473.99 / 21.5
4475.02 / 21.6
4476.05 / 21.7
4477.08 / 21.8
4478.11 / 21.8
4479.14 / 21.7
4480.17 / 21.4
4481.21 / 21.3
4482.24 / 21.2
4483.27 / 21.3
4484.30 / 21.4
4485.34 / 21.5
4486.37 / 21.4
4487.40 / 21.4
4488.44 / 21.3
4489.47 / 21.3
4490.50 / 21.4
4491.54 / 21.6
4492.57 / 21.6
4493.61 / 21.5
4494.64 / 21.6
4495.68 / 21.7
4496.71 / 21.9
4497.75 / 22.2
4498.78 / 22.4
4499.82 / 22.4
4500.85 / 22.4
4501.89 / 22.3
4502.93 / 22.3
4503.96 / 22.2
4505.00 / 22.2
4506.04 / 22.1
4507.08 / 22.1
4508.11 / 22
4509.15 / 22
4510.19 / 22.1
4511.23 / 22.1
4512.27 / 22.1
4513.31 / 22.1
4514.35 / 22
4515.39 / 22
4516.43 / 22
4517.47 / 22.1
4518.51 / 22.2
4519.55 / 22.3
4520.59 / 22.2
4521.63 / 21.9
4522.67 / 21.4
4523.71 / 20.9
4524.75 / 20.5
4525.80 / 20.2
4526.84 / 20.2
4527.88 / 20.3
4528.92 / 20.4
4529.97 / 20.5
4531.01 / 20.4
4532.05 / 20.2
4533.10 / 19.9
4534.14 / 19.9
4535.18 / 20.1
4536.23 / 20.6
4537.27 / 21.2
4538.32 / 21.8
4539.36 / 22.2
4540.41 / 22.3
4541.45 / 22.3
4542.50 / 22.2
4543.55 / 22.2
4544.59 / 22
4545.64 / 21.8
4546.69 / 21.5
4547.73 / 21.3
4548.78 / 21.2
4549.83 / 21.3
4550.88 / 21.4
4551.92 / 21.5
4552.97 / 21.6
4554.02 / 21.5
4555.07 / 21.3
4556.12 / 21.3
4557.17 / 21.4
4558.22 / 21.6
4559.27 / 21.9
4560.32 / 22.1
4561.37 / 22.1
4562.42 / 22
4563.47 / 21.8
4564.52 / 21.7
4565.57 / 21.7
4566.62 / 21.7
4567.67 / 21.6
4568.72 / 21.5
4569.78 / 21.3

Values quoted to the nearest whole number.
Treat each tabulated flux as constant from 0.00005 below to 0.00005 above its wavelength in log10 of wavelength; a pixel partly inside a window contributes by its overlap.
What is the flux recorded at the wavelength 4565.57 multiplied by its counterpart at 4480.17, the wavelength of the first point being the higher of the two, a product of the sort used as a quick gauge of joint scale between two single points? 464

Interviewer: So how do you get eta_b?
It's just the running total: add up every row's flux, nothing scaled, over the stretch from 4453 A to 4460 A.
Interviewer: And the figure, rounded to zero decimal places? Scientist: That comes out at 137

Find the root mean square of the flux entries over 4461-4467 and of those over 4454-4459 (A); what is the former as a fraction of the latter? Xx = 1.06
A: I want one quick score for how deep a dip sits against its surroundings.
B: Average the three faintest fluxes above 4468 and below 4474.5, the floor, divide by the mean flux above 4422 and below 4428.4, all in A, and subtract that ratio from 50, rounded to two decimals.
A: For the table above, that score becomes 48.93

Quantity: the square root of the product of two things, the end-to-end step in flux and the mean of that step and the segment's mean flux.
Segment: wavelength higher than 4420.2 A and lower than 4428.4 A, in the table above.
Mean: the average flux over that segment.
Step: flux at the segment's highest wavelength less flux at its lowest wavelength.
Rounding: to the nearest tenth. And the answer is 1.0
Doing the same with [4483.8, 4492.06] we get 1.5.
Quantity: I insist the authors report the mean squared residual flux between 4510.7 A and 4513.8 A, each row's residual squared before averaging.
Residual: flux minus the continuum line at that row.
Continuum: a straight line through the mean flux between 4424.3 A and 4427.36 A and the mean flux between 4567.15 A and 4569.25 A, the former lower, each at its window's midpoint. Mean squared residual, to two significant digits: 1.6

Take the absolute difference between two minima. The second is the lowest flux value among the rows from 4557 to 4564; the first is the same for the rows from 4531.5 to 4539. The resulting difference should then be 1.5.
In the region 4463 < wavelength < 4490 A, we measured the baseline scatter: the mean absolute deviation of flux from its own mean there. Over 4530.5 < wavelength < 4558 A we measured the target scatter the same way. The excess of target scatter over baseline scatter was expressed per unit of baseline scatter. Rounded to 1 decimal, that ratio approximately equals 1.2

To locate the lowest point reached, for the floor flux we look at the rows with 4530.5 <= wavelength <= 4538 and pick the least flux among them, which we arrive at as 19.9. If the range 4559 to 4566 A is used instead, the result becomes 21.7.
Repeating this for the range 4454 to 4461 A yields 19.2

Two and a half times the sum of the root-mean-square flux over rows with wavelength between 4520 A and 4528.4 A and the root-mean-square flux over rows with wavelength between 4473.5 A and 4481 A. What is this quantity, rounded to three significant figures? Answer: 107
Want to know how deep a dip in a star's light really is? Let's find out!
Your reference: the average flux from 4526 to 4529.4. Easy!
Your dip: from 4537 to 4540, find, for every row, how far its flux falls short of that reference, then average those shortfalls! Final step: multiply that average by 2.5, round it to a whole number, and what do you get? -4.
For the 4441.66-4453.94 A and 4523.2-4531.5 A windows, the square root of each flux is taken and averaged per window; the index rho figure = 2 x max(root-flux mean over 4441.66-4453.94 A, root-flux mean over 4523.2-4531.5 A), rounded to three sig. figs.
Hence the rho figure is 9.04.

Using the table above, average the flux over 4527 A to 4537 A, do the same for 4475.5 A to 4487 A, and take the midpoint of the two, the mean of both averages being 20.9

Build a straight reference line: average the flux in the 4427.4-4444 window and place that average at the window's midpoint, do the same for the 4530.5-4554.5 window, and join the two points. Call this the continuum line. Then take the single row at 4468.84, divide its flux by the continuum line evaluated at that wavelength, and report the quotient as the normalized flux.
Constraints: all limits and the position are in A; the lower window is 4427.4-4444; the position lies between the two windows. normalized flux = 1.02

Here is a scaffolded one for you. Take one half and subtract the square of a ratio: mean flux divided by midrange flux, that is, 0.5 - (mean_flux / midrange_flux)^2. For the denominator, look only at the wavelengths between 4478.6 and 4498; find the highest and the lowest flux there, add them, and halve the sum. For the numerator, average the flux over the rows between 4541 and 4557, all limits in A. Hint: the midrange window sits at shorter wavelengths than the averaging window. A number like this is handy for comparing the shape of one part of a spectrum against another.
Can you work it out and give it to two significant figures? -0.49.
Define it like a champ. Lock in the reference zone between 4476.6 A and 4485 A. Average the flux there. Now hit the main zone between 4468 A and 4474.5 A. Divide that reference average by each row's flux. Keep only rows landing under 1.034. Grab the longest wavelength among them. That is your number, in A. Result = 4473.99 A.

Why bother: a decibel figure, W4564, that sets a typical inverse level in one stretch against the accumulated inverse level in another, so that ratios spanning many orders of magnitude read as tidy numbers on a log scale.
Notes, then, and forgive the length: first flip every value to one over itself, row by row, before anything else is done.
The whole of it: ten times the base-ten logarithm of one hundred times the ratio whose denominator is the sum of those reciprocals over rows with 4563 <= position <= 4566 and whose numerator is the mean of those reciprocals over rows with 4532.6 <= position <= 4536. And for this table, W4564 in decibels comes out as 15.6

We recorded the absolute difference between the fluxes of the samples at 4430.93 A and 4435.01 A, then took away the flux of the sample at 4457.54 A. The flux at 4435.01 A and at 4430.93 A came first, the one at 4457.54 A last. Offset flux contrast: -18.7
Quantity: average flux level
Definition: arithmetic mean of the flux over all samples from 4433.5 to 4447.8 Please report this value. 20.4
